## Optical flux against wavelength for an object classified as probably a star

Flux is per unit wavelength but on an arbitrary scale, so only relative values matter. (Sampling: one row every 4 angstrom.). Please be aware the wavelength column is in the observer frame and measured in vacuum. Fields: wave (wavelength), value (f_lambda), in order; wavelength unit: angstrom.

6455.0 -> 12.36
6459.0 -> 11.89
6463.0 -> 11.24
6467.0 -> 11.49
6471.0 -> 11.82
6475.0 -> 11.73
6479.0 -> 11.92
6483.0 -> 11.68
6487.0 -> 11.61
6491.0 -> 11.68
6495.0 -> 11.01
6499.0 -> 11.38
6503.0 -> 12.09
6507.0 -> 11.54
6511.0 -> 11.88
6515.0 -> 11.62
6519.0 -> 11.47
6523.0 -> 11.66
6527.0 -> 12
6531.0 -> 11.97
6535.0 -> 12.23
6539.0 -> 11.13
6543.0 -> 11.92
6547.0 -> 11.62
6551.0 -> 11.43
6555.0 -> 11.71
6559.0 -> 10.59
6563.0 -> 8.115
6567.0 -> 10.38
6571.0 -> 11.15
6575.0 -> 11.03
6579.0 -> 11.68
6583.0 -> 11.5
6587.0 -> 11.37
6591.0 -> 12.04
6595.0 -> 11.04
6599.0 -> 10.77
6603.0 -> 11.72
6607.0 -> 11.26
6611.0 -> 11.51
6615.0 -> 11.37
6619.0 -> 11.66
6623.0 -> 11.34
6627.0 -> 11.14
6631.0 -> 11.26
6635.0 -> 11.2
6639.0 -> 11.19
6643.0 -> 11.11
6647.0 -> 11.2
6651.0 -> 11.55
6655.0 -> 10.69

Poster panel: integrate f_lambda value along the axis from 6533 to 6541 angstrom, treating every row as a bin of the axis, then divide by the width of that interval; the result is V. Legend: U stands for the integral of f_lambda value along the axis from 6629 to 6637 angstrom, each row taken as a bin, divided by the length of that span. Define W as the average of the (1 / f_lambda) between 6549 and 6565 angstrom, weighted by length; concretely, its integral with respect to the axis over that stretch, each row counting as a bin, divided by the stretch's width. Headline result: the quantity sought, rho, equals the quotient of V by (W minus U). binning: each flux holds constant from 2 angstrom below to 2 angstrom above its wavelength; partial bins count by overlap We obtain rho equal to -1.05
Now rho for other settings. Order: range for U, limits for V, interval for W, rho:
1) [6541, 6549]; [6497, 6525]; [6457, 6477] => -1.00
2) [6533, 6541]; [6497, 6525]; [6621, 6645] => -1.01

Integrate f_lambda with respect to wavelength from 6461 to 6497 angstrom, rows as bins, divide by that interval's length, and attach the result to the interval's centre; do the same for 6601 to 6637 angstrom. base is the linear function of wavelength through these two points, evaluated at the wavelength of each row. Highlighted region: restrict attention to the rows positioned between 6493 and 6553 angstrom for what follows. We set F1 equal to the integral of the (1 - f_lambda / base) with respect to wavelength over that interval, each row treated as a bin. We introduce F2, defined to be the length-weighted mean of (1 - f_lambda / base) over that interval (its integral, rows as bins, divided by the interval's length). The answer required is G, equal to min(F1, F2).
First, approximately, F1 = -0.8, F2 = -0.013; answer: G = -0.77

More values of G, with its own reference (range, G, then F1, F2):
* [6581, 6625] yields -0.04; 0.0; -0.001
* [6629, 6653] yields 0.01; 0.2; 0.009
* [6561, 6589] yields 0.06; 1.7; 0.061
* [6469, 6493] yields -0.35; -0.3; -0.014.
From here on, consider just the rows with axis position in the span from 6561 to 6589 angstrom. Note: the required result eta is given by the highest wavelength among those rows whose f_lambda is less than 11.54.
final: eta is 6587.0 angstrom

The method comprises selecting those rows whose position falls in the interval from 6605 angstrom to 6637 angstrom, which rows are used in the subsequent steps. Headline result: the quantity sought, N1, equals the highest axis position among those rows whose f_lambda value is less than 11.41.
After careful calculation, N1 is 6635.0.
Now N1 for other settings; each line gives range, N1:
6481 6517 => 6499.0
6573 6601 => 6599.0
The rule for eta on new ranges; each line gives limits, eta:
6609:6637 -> 6635.0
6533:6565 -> 6563.0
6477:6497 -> 6495.0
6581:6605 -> 6599.0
